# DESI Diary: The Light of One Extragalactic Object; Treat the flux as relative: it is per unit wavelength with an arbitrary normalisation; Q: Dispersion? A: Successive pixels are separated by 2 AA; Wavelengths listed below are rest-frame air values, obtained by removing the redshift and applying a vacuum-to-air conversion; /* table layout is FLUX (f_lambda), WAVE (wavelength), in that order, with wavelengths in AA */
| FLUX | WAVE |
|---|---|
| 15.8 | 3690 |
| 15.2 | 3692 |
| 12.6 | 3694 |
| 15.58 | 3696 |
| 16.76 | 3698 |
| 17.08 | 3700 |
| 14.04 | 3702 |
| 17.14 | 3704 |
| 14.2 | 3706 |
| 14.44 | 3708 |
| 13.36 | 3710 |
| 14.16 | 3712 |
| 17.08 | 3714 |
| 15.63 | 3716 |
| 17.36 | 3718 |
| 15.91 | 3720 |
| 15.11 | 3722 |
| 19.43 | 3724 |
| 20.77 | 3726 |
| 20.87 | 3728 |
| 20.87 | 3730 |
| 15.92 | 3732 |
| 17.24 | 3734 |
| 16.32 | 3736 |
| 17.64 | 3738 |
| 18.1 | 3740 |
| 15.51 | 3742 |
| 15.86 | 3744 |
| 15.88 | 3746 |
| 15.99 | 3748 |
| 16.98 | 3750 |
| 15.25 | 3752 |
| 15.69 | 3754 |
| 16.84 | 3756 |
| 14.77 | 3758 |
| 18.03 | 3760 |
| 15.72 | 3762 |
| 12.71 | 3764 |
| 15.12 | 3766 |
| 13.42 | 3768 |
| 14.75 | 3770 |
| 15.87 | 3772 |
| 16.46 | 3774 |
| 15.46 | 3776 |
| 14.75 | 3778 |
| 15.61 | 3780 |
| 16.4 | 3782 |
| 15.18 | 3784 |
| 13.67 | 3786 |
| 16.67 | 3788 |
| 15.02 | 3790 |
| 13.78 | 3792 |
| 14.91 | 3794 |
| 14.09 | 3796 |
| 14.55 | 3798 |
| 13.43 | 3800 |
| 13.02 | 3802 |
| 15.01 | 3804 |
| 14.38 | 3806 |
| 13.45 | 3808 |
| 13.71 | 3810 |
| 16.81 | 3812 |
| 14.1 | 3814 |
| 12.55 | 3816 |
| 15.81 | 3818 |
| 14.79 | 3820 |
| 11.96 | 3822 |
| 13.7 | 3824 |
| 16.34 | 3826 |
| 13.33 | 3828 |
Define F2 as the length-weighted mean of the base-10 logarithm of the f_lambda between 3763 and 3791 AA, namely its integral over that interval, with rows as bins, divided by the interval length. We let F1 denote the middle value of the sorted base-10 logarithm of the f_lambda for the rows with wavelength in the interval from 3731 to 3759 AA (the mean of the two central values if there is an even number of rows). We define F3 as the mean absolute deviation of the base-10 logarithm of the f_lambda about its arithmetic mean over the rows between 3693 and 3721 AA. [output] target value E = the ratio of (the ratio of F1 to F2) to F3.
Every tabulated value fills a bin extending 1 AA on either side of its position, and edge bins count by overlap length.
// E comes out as 26.3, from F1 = 1.20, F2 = 1.18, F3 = 0.039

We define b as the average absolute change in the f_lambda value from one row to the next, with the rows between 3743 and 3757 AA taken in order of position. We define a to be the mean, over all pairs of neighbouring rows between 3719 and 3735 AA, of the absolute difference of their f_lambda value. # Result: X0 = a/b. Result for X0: 2.5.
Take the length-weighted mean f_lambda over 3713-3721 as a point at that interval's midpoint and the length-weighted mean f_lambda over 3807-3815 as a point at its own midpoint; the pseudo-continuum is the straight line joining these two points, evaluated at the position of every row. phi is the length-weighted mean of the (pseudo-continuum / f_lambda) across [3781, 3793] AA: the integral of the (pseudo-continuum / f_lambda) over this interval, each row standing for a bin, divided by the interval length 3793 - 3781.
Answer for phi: 1.00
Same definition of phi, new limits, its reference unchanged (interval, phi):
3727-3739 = 0.90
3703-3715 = 1.12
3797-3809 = 1.05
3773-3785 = 0.97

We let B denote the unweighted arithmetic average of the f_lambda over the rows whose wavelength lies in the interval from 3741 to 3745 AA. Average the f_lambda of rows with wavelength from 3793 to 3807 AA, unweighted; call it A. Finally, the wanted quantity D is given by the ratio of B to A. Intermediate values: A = 14.2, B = 15.7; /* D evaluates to 1.10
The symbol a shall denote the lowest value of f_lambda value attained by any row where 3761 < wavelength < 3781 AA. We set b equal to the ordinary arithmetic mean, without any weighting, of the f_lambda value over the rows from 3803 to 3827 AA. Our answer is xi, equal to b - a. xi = 1.7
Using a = 12.71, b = 14.4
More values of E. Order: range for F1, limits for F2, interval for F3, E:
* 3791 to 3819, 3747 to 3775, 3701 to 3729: 18.2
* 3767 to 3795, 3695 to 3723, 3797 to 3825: 33.1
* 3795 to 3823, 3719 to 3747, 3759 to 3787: 32.3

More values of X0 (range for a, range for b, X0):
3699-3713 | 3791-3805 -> 1.9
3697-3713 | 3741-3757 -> 2.4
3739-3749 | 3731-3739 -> 0.6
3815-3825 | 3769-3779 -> 2.6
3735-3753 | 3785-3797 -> 0.6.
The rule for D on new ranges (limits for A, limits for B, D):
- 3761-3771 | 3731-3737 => 1.15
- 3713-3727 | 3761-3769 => 0.82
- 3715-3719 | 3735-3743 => 1.02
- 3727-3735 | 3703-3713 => 0.78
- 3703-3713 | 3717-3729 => 1.24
